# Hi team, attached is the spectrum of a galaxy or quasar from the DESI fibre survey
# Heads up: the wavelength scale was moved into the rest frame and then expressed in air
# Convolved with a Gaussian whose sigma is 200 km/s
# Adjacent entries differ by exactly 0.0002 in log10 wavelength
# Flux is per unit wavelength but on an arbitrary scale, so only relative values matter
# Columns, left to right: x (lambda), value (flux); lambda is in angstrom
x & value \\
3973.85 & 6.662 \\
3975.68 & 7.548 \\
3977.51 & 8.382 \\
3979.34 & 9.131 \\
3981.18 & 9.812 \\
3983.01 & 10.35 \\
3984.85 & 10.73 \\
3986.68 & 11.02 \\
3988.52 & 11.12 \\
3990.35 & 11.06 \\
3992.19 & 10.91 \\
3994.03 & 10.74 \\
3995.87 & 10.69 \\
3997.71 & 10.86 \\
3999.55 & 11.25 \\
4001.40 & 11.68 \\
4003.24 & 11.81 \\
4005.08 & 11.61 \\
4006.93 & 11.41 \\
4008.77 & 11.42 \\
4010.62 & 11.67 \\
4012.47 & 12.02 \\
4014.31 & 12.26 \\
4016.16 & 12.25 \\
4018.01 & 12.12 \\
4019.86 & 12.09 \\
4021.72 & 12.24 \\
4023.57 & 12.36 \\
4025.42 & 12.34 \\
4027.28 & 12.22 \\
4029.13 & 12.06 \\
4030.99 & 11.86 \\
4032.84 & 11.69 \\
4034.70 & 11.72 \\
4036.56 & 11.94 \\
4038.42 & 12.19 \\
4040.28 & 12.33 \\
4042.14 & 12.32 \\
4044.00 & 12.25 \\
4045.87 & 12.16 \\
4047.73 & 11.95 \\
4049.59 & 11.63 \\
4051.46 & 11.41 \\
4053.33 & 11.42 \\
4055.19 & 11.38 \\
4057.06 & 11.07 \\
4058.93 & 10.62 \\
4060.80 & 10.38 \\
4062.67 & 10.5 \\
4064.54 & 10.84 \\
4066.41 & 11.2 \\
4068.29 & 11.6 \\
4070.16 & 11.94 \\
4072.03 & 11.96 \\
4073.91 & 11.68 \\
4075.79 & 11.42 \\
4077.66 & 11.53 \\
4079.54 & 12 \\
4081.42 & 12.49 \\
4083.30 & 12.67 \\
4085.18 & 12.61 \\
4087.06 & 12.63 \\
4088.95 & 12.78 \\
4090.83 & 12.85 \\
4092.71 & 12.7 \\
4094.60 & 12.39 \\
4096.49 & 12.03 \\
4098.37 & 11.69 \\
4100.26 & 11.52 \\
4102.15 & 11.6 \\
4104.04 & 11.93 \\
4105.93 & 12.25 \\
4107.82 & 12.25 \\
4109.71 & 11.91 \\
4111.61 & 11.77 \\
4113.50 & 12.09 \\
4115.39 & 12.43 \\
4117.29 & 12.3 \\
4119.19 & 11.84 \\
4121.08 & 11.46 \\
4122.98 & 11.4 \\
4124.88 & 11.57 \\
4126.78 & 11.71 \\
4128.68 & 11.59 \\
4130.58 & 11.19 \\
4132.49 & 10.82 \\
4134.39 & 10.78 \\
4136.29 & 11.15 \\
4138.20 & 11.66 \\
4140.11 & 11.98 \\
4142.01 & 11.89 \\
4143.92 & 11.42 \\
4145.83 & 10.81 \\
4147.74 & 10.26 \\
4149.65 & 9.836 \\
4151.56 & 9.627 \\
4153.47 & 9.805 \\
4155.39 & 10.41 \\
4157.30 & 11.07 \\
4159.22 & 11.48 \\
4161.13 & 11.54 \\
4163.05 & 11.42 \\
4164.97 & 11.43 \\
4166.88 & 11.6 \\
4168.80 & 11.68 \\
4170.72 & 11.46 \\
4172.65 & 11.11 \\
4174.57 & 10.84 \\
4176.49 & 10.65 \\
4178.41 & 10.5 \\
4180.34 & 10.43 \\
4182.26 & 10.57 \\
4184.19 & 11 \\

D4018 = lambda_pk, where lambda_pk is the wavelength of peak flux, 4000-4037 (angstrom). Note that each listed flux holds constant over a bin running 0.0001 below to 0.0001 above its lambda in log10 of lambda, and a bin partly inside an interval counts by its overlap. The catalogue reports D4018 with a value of 4023.57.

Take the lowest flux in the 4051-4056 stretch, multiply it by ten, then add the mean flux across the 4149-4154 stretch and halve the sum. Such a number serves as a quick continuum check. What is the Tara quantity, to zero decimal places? 62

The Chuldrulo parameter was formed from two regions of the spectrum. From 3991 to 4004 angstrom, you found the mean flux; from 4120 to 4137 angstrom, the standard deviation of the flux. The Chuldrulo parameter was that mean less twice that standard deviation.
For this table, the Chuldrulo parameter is 10.5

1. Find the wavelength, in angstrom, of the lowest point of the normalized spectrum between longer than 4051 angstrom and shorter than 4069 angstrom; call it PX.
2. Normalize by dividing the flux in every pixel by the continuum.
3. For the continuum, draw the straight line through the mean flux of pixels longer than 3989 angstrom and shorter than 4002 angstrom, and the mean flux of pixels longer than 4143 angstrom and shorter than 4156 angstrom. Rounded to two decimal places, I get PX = 4060.80 angstrom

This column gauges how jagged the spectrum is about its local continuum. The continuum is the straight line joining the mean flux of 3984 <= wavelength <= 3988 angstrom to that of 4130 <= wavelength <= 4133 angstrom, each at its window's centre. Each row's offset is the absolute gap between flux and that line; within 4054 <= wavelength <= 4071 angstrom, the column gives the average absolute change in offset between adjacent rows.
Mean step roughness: 0.26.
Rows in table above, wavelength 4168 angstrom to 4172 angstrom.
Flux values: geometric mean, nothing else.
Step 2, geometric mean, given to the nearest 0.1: 11.6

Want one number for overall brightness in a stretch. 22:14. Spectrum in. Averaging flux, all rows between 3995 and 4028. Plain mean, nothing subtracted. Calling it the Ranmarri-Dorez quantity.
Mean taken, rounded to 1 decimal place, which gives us 11.8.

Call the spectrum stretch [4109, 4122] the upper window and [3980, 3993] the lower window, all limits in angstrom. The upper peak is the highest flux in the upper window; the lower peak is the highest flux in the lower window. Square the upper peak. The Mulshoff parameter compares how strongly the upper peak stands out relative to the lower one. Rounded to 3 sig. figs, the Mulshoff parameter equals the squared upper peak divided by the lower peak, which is 13.9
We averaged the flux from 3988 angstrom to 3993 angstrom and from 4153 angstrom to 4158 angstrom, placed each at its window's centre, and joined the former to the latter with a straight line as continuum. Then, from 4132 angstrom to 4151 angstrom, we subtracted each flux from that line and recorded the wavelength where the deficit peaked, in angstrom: 4149.65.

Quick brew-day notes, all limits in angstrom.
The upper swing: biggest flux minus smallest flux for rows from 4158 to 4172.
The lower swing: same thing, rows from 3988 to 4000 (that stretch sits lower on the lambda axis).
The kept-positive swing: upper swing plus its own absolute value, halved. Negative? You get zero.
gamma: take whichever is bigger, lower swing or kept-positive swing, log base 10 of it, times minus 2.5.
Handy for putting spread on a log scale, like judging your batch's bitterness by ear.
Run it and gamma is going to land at 0.63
